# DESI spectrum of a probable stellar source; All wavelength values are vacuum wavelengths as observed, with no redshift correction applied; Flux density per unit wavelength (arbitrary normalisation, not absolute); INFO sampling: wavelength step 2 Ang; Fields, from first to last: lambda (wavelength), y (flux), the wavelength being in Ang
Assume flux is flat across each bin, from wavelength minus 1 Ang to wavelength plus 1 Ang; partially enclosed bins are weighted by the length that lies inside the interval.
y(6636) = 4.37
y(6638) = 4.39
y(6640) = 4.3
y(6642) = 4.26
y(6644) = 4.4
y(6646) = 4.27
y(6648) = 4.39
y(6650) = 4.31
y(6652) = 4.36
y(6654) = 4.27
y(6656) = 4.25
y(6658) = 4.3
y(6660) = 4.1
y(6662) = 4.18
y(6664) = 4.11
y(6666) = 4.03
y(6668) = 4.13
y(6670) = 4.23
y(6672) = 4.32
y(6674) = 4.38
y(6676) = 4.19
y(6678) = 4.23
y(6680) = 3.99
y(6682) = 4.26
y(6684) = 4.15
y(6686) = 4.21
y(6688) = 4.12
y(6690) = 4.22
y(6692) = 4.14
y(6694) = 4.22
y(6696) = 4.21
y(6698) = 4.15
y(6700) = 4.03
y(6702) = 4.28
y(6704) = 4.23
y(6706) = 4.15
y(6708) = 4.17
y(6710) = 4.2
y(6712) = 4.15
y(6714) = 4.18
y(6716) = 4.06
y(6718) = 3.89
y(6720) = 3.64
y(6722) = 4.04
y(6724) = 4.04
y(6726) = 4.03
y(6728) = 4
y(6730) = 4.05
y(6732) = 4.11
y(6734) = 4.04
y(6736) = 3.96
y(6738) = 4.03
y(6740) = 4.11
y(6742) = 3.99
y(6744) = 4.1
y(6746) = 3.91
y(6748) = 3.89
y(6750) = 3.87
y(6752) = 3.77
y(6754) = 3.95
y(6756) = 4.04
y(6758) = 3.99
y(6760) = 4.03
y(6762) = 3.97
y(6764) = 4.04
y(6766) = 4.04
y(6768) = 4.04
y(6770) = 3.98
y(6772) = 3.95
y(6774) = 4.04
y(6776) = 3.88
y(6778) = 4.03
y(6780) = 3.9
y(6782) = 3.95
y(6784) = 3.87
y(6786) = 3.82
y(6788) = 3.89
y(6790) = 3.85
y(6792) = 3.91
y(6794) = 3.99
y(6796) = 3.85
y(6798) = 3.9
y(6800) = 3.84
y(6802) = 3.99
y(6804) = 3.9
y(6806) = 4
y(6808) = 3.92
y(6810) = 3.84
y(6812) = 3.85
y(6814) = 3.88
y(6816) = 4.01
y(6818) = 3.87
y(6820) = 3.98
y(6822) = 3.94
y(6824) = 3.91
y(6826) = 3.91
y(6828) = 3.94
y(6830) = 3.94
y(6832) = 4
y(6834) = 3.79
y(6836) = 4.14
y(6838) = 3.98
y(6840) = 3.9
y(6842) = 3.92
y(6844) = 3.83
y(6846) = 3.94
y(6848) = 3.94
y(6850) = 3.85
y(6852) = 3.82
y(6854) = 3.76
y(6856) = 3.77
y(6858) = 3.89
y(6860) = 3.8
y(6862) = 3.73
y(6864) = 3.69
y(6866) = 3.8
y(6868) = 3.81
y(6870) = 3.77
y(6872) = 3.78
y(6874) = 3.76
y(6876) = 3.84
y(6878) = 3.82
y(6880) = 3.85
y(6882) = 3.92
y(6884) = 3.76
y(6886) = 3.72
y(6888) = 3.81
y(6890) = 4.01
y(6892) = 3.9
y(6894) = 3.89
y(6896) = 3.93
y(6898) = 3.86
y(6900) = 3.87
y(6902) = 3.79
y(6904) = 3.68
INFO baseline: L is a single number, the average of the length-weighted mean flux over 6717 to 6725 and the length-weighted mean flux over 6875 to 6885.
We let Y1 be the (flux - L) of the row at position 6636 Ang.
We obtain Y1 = 0.5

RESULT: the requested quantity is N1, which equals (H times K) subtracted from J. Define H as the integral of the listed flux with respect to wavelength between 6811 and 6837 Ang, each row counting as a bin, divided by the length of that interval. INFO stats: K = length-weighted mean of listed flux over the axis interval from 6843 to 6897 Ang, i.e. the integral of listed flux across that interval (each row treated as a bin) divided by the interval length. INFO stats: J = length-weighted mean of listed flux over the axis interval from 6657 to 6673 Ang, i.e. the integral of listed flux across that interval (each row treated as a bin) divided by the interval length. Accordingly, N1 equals -10.9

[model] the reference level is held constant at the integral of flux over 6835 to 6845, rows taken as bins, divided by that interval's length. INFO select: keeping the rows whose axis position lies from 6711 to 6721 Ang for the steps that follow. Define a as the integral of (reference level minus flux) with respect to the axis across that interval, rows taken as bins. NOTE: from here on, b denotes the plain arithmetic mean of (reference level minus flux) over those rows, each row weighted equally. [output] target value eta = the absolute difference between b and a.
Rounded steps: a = -0.3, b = -0.03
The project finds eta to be 0.3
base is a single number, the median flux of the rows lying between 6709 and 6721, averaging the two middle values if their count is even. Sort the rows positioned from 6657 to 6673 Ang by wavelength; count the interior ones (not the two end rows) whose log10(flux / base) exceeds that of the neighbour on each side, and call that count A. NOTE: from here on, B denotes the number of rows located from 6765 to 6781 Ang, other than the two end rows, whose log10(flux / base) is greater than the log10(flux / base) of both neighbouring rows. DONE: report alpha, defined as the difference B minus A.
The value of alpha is 1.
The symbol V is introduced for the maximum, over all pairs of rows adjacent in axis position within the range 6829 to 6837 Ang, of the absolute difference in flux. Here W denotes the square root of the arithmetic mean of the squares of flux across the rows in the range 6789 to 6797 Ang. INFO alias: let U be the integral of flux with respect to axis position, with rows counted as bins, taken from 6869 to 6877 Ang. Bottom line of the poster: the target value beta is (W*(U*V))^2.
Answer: 1711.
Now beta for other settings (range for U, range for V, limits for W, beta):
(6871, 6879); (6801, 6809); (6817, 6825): 142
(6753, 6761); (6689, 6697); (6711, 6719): 109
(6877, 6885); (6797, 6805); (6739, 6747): 344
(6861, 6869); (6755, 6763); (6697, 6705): 57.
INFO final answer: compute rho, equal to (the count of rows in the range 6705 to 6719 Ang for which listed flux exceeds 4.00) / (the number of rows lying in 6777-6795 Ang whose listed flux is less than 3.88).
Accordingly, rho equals 2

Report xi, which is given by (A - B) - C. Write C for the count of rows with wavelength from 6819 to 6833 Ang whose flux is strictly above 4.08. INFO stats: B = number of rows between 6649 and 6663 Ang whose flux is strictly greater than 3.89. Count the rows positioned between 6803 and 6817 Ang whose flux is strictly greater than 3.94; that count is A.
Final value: -5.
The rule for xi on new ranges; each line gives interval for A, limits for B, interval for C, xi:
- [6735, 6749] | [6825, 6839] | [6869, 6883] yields -1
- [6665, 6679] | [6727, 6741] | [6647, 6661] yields -7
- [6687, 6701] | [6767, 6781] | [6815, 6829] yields 1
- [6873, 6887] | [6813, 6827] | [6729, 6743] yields -7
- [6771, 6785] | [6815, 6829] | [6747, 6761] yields -2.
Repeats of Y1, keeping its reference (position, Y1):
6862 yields -0.1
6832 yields 0.1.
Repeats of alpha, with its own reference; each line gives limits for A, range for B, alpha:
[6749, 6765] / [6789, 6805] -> 1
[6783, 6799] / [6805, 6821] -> -1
